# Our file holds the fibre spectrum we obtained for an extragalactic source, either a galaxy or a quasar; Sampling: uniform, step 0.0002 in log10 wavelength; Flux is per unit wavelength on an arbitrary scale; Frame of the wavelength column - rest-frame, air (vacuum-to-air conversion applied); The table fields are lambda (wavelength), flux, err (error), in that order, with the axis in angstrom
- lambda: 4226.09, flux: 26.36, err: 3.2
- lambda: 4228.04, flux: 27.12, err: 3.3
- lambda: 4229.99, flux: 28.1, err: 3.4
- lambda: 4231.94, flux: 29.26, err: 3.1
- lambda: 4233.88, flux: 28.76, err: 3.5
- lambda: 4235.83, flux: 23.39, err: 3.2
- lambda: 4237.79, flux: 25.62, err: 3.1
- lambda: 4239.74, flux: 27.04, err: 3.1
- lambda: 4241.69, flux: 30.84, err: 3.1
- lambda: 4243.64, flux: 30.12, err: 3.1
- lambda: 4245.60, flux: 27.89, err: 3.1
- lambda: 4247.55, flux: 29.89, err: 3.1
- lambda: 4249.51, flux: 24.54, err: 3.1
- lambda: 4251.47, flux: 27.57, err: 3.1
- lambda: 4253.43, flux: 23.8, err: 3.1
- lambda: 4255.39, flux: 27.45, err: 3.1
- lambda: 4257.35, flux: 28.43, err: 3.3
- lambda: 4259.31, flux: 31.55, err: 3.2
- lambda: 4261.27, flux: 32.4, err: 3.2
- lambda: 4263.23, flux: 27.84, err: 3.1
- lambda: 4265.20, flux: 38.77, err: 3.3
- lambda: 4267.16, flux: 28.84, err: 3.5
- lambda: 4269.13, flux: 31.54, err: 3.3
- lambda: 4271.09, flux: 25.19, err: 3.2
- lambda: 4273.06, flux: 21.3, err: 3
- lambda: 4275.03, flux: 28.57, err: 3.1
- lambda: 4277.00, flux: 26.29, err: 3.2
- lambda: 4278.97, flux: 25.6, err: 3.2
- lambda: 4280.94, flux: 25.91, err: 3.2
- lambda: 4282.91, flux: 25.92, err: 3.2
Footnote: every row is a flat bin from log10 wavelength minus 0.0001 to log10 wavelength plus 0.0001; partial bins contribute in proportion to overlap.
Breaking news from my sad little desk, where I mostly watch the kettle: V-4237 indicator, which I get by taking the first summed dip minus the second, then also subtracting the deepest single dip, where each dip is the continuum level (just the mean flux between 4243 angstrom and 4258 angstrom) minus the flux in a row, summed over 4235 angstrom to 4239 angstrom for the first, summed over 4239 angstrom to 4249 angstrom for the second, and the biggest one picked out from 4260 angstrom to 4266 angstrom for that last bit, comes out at 15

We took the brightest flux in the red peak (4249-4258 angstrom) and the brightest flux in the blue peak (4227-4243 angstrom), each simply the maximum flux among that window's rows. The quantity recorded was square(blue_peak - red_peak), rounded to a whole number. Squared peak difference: 6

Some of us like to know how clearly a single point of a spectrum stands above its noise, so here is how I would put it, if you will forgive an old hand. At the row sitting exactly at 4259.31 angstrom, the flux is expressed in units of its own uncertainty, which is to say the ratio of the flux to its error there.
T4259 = 9.9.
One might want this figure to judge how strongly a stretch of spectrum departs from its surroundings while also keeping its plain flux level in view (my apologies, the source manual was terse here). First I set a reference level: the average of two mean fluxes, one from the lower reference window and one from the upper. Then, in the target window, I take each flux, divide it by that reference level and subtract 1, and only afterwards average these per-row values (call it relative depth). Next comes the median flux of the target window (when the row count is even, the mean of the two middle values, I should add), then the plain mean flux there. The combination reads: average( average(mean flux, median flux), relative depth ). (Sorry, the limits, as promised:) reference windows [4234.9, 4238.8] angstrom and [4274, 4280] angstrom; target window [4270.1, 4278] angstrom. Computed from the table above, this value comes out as 12.8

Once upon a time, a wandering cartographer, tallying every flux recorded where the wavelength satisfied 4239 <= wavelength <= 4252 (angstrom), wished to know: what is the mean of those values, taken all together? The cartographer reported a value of 28.3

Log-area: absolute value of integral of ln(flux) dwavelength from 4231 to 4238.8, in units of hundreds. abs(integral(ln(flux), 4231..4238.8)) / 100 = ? 0.256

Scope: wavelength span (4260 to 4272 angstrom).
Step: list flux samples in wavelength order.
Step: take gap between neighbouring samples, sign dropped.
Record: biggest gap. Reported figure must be 10.9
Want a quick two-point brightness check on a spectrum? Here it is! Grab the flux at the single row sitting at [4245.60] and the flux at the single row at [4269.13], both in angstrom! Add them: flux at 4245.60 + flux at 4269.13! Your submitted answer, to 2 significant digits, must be 59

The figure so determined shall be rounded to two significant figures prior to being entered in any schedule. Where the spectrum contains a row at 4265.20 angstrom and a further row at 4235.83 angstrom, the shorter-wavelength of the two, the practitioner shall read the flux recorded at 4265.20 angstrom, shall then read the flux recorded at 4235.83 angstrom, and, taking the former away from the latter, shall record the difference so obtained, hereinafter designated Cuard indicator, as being -15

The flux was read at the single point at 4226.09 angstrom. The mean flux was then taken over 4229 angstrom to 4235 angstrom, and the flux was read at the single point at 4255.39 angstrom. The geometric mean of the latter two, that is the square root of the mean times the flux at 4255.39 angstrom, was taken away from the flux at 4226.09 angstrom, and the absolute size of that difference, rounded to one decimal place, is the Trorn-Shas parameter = 1.7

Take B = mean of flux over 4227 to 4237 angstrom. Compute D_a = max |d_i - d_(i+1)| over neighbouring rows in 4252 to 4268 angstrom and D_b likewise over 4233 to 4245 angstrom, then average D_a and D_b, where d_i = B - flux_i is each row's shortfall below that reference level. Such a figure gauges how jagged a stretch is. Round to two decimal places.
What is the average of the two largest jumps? 8.15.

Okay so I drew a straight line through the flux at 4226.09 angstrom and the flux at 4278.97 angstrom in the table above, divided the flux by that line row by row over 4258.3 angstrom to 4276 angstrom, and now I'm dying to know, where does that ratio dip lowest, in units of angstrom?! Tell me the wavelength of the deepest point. 4273.06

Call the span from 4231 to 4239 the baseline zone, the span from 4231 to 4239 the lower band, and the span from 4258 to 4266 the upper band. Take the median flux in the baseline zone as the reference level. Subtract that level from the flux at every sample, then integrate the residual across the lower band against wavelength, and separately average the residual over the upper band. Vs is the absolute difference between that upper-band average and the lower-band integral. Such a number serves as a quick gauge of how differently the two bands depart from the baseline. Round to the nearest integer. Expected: 9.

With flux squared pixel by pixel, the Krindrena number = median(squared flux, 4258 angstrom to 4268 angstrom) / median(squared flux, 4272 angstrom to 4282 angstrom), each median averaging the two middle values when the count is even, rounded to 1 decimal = 1.5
